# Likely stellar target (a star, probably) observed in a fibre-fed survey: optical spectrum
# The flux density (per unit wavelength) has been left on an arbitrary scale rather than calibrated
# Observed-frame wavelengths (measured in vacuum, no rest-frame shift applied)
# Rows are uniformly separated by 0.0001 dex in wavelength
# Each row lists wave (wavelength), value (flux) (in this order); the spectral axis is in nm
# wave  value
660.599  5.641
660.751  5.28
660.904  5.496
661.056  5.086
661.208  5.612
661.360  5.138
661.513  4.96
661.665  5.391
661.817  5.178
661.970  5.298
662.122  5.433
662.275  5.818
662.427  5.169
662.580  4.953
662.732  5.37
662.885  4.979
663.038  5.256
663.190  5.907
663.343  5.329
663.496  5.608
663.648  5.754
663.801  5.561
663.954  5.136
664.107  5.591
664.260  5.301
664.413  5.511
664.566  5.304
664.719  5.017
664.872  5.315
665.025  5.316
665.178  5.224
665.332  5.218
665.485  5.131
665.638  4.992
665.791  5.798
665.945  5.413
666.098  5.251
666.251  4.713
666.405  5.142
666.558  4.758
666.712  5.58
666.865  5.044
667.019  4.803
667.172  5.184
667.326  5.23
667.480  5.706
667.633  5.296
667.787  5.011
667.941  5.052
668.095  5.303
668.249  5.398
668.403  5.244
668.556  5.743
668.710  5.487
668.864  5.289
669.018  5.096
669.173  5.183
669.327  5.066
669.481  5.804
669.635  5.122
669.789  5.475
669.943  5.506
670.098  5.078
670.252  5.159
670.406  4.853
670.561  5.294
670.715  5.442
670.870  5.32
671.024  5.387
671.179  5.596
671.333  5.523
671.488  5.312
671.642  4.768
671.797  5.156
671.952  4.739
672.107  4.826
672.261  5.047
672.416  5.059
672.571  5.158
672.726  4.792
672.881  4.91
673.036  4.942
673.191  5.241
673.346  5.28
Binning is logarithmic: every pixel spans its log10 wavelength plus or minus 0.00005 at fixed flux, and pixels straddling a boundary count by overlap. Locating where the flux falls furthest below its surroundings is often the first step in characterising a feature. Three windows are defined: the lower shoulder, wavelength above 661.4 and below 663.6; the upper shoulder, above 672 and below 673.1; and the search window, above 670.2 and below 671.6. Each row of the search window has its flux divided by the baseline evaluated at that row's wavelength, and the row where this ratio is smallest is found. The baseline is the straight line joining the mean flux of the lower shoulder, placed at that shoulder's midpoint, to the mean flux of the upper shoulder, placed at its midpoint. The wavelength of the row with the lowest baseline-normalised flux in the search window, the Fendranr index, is 670.406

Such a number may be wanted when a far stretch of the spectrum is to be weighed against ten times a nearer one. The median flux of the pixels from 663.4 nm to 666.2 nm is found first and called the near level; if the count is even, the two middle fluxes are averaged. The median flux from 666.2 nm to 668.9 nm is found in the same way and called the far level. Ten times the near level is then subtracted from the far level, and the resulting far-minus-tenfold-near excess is -47.9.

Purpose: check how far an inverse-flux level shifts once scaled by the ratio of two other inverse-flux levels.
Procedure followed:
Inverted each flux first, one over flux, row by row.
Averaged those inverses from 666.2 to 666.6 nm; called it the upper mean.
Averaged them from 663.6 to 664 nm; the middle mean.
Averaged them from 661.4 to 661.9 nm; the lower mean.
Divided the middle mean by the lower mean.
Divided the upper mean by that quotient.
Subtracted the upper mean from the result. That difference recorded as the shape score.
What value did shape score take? 0.012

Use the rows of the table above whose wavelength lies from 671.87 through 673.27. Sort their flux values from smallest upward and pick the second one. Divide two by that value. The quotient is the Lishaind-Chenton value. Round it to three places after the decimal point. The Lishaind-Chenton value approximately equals 0.417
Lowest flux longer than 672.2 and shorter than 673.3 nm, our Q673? 4.792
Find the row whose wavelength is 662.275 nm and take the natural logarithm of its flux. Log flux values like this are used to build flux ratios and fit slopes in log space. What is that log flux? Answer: 1.76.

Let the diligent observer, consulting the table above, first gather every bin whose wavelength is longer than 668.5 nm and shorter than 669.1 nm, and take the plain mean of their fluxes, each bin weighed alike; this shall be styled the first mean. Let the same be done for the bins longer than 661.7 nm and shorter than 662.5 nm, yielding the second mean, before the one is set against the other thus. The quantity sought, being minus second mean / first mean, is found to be -1.00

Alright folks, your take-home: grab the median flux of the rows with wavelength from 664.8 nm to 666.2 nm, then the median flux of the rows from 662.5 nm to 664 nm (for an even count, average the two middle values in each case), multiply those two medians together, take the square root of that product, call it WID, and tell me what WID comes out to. 5.30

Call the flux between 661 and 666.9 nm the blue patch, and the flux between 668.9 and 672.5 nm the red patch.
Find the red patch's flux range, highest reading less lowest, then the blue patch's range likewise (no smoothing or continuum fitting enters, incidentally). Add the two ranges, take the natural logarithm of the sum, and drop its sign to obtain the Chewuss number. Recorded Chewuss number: 0.815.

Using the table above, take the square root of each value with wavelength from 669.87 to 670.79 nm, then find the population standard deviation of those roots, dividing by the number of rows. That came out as 0.0487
